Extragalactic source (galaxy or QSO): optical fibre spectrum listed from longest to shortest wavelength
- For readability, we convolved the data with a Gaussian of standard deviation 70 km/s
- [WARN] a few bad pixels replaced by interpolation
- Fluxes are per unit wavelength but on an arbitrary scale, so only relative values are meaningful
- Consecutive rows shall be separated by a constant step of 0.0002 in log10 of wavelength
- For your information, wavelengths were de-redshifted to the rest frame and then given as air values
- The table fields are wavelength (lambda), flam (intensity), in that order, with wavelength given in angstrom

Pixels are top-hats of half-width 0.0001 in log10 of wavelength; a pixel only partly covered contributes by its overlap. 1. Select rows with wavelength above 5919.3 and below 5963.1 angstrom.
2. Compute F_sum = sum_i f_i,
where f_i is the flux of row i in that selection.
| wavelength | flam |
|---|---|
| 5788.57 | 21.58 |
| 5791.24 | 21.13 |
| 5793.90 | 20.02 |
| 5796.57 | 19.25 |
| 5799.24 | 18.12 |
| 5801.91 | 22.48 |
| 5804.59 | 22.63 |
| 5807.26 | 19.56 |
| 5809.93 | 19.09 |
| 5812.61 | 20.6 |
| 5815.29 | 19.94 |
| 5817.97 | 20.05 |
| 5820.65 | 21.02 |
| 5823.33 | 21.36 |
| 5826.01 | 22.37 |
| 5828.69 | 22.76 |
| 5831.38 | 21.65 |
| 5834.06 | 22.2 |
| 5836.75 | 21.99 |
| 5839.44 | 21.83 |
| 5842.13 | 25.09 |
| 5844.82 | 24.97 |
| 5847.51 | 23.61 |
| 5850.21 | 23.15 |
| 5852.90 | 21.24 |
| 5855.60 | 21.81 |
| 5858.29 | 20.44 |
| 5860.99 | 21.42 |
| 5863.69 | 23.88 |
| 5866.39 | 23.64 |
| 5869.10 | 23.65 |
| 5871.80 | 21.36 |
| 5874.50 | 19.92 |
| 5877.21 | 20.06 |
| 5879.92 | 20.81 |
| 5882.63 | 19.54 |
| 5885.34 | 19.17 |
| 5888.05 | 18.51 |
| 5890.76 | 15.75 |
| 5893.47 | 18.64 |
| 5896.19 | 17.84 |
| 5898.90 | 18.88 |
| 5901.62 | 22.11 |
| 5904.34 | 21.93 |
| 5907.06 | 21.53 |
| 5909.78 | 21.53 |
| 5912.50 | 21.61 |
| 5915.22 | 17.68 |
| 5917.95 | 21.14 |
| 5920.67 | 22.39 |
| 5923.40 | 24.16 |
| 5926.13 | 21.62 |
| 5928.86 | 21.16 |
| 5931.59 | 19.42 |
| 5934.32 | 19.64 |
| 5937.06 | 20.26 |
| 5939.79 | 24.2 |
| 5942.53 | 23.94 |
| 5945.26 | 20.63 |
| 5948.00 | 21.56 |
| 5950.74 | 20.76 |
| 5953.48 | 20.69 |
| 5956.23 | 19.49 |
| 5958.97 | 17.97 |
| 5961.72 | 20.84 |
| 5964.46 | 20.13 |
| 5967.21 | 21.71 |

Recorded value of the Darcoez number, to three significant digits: 339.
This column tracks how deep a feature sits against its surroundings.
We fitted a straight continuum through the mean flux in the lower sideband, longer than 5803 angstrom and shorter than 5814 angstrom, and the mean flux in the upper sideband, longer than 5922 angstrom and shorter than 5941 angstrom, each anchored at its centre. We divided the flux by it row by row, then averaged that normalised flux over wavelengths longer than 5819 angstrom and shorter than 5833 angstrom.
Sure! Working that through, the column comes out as 1.06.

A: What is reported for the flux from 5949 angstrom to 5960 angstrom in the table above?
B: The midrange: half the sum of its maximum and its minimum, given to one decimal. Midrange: 19.4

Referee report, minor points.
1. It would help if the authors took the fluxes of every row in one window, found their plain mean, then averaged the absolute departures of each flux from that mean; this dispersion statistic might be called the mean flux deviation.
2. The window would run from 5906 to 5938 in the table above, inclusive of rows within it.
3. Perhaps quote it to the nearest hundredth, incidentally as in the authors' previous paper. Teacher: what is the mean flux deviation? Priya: 1.17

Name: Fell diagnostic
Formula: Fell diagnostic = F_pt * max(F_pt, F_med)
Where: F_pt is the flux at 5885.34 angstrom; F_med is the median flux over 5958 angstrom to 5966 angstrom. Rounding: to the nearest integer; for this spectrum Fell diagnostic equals 386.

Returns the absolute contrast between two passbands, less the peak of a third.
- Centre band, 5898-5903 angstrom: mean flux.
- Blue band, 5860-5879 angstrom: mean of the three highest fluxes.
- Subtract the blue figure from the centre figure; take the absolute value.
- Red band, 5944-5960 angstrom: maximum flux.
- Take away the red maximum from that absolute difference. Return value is -18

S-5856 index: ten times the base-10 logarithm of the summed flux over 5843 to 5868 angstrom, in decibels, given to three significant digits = 23.1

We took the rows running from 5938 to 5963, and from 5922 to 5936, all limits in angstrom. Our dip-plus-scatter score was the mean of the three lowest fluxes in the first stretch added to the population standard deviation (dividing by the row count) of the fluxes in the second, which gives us 21.1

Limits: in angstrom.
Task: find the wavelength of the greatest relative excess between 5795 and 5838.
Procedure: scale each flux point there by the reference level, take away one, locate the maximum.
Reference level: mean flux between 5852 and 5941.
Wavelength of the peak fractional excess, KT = 5828.69 angstrom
